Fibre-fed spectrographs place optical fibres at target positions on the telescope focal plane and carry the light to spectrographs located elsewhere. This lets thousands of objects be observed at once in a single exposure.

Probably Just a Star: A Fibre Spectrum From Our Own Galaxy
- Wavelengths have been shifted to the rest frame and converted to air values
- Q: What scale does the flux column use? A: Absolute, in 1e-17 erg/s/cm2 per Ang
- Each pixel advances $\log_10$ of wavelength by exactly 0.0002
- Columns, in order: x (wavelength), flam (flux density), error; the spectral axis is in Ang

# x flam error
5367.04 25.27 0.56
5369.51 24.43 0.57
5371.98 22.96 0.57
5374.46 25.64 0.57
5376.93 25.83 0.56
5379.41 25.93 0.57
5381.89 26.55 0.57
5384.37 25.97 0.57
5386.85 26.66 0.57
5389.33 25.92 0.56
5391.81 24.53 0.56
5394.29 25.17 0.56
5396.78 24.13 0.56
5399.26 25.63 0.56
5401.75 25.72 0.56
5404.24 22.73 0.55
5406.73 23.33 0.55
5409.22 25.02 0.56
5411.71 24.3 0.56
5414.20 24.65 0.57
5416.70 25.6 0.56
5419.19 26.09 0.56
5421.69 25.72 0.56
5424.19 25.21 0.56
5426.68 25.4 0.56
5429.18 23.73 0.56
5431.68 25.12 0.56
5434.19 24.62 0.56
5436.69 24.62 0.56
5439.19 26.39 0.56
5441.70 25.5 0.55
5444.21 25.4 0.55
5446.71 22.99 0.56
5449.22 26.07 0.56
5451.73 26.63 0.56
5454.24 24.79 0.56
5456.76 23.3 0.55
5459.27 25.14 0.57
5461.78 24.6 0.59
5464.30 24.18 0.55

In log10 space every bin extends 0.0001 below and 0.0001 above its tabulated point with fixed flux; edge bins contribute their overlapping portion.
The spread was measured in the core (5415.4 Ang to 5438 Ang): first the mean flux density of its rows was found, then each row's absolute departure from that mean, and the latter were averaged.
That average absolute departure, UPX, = 0.53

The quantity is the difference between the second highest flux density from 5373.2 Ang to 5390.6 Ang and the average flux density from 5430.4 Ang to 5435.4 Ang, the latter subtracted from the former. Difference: 1.7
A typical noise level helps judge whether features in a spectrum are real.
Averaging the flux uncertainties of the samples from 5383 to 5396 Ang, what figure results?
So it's 0.564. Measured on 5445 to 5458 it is 0.558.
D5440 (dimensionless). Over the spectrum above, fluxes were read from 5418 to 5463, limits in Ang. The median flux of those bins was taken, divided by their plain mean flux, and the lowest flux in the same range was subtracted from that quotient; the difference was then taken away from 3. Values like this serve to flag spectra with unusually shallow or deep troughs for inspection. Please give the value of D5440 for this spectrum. 25.0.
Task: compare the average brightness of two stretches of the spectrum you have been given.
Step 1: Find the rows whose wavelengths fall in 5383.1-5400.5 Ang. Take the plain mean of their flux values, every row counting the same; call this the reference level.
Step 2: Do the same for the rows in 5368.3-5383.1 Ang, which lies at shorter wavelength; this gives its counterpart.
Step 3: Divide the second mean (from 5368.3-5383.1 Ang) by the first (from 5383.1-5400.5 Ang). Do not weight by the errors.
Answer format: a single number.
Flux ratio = 0.99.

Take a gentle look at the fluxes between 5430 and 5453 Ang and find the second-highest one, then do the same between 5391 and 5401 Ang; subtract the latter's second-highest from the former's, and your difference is 1.2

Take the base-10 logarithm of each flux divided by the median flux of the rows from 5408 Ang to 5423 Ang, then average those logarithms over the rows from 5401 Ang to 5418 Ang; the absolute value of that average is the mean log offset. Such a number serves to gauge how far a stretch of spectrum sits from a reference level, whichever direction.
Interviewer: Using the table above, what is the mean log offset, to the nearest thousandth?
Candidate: 0.015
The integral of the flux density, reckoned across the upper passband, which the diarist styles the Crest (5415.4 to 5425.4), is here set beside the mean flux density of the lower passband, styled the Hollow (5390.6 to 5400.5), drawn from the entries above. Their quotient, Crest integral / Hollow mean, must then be 10.30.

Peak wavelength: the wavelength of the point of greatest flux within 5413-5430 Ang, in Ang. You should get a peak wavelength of 5419.19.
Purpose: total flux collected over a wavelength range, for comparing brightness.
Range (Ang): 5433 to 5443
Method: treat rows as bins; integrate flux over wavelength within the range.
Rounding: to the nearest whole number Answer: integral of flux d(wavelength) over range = 253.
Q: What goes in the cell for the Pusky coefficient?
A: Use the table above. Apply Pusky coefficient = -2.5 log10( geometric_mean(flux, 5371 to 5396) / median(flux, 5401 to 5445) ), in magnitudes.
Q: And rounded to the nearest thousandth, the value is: -0.014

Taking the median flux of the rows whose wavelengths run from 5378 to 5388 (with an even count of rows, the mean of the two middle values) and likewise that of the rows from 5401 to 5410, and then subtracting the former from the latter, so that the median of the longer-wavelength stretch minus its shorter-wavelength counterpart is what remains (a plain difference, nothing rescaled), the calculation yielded -2.1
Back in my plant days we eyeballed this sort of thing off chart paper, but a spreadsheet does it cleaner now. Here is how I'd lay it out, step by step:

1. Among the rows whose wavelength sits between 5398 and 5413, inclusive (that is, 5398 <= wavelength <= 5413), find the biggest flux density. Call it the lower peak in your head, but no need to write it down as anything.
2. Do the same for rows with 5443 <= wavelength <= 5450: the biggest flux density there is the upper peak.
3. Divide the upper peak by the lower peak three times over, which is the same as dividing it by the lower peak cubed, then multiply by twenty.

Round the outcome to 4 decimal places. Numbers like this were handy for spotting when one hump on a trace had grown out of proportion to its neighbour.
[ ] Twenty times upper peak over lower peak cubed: 0.0306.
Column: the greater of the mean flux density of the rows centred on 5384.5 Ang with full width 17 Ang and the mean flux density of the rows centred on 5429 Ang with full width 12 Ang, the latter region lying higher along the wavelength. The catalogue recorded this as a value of 25.9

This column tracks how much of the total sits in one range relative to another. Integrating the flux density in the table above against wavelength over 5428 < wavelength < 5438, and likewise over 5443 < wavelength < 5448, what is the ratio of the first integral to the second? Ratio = 2.0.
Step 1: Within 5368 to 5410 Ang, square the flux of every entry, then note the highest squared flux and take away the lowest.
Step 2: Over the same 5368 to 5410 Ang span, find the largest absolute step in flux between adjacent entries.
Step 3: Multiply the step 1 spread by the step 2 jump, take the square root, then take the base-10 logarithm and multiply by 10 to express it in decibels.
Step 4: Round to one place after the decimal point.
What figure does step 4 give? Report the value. 13.8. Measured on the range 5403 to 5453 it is 13.9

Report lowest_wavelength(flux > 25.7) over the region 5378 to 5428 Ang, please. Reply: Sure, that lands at 5379.41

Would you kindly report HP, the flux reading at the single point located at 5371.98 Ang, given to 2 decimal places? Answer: 22.96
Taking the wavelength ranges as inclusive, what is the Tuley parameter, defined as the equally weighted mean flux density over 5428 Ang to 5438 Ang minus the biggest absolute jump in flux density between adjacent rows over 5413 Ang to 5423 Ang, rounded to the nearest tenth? 23.6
